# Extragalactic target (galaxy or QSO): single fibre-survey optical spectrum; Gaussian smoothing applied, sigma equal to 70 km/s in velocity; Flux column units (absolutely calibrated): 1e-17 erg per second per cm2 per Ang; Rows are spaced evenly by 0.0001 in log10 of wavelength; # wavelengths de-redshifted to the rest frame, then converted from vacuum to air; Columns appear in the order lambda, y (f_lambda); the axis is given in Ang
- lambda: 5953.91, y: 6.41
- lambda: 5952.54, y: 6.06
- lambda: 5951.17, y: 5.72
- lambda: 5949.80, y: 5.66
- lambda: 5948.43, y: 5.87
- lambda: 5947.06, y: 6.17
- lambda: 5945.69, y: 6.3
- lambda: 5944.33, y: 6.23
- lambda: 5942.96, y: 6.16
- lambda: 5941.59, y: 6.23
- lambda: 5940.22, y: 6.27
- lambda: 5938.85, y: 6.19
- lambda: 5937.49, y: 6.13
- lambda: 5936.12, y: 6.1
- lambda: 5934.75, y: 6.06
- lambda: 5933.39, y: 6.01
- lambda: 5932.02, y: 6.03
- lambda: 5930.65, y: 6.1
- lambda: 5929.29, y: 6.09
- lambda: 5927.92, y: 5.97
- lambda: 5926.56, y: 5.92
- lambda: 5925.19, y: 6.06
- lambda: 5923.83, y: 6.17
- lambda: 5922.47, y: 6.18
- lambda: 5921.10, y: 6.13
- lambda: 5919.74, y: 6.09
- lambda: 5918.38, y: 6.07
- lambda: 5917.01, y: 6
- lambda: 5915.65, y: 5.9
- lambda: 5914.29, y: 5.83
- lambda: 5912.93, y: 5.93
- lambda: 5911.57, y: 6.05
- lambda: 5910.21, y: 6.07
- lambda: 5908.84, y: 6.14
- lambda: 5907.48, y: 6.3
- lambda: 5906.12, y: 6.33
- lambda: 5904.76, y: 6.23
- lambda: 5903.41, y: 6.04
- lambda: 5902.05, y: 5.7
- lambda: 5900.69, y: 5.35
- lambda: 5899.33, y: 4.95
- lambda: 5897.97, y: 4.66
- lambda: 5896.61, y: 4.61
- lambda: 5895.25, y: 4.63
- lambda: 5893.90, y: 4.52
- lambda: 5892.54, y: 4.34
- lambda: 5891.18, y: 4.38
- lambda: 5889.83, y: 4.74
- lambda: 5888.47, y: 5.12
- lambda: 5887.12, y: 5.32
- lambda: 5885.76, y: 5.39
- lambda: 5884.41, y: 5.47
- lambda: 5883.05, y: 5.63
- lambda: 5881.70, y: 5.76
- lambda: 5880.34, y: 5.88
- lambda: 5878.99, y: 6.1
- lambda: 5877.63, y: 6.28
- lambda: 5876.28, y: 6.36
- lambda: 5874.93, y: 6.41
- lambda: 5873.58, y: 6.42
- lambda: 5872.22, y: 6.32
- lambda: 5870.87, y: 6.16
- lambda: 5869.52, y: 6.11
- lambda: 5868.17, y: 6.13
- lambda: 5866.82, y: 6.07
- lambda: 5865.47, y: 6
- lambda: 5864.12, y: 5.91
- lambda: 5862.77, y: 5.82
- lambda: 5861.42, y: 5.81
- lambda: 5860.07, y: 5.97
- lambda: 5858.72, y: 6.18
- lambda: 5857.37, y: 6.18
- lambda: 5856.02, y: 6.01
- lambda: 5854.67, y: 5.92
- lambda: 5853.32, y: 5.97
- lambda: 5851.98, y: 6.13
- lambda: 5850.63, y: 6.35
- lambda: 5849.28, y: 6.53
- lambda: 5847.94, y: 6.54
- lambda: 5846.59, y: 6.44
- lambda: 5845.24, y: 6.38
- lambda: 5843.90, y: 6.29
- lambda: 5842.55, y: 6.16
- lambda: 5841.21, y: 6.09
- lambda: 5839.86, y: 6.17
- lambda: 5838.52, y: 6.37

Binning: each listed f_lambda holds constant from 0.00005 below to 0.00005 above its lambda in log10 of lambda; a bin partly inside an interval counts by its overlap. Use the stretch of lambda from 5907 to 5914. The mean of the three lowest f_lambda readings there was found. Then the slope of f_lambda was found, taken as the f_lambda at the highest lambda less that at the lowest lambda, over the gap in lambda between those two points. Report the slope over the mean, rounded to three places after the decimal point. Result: -0.011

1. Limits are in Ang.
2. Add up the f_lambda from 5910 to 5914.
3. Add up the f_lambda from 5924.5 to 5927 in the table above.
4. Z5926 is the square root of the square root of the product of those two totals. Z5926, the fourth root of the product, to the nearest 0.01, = 3.83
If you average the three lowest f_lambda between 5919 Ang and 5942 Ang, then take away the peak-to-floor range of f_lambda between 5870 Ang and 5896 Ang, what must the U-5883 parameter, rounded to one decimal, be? 3.9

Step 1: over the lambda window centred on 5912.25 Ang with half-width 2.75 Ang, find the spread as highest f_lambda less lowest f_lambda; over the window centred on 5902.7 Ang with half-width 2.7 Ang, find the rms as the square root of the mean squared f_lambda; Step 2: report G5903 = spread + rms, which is 6.1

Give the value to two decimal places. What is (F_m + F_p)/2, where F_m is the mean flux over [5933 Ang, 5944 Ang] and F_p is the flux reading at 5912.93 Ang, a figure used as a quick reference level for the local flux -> 6.04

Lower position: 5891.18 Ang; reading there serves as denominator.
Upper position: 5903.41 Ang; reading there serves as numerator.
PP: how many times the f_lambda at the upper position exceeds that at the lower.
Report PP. 1.38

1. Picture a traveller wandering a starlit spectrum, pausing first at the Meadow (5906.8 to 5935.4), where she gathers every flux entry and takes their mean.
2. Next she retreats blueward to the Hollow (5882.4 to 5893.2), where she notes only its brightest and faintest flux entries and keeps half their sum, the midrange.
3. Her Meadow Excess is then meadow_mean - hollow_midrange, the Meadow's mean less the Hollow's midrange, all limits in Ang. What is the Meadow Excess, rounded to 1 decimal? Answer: 1.1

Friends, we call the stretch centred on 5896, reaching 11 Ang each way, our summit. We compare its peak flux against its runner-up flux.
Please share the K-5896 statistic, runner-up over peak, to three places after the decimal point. 0.984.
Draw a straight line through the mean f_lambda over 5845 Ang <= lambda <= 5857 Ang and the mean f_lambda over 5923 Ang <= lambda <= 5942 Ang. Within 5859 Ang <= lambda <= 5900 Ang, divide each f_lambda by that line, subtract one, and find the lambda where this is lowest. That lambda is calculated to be 5892.54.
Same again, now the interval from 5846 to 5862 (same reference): 5861.42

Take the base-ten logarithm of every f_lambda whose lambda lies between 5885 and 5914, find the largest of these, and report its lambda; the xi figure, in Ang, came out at 5906.12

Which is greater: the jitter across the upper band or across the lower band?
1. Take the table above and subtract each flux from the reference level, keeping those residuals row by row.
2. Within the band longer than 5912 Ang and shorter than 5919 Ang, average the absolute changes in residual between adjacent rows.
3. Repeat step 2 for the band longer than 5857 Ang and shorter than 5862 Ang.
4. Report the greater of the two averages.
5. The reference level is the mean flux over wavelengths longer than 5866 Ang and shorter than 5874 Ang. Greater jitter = 0.12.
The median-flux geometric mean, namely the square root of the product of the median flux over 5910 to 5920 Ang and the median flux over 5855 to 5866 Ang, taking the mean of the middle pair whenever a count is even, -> 6.00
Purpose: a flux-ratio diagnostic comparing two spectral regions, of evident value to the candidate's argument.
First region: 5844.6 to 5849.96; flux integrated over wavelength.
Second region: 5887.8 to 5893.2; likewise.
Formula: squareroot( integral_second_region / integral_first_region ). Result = 0.85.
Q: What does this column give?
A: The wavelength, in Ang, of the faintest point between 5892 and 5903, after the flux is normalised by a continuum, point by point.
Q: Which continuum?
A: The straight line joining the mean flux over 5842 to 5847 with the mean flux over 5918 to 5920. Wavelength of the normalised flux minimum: 5892.54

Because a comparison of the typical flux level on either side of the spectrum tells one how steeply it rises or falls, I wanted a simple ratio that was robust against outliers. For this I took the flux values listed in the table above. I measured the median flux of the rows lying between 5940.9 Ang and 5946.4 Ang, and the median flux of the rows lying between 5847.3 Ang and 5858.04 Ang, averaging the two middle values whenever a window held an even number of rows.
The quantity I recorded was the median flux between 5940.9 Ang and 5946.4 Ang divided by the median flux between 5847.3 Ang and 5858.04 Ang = 1.01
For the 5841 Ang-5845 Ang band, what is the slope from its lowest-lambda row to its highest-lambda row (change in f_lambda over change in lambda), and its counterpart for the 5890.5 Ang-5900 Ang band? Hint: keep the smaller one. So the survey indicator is 0.070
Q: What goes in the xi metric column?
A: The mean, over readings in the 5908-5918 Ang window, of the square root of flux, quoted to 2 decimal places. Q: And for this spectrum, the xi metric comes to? 2.45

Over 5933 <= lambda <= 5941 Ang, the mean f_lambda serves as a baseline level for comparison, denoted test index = 6.1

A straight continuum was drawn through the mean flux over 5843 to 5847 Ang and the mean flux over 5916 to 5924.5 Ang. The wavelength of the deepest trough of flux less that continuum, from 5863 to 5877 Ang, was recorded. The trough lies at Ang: 5864.12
